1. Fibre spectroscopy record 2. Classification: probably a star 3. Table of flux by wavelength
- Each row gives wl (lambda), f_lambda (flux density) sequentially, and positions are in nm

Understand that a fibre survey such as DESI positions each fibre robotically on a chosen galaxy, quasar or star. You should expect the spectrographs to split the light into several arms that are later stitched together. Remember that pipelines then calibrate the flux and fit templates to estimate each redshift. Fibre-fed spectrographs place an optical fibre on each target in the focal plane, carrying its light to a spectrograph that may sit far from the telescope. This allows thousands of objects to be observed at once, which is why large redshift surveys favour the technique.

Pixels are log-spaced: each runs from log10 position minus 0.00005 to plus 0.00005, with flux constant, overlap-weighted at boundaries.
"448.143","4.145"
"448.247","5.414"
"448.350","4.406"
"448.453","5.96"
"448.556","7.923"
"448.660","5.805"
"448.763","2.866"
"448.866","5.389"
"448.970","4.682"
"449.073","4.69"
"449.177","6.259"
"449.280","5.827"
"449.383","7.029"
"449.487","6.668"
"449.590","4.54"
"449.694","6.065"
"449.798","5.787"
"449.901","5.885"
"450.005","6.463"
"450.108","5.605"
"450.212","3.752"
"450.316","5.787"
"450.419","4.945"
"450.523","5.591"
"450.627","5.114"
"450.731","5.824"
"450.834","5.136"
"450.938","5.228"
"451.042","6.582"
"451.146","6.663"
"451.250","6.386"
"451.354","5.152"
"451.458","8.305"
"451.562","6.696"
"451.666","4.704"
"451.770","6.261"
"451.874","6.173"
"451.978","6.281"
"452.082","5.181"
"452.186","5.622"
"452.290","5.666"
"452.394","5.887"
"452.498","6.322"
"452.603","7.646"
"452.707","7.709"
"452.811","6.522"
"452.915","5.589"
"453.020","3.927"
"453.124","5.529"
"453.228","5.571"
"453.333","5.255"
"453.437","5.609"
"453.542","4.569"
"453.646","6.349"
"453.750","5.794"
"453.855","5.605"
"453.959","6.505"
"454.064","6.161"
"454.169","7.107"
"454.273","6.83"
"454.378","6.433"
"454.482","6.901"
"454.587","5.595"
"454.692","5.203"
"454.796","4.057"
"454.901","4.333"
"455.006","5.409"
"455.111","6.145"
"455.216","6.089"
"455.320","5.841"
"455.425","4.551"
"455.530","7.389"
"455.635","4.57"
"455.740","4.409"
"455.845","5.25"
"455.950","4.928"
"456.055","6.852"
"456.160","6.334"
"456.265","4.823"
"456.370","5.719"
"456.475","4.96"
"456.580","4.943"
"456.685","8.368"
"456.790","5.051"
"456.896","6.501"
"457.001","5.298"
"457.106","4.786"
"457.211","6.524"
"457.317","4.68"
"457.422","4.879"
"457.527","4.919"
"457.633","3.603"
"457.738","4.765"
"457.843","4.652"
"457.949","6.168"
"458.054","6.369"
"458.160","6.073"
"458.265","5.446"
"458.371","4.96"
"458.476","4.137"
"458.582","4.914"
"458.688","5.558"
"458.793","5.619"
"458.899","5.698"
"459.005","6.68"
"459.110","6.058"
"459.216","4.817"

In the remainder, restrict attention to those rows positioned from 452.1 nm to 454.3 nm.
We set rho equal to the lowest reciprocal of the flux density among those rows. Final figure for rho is 0.130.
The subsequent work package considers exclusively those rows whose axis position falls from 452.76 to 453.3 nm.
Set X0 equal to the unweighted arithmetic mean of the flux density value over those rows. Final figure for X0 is 5.43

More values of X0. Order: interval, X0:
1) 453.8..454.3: 6.44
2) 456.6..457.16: 6.00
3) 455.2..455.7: 5.69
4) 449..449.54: 6.09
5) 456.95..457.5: 5.23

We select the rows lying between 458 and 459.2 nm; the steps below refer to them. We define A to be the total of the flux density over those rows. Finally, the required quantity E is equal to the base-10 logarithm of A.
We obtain 1.79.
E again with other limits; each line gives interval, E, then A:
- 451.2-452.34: 1.82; 66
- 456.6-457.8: 1.77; 59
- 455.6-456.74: 1.79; 61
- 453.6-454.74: 1.84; 68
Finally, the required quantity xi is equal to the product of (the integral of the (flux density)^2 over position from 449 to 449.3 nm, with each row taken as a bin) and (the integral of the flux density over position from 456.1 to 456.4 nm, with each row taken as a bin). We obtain 16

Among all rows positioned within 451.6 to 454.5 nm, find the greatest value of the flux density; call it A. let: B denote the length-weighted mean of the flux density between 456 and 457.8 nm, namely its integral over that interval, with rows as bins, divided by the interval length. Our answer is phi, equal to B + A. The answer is 13.2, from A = 7.709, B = 5.5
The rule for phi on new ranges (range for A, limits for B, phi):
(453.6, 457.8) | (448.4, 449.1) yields 13.7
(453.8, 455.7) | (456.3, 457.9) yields 12.7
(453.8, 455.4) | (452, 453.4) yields 13.0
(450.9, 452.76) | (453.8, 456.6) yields 14.0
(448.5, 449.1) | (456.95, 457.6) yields 13.1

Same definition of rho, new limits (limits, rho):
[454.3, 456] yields 0.135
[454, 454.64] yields 0.141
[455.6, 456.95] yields 0.120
